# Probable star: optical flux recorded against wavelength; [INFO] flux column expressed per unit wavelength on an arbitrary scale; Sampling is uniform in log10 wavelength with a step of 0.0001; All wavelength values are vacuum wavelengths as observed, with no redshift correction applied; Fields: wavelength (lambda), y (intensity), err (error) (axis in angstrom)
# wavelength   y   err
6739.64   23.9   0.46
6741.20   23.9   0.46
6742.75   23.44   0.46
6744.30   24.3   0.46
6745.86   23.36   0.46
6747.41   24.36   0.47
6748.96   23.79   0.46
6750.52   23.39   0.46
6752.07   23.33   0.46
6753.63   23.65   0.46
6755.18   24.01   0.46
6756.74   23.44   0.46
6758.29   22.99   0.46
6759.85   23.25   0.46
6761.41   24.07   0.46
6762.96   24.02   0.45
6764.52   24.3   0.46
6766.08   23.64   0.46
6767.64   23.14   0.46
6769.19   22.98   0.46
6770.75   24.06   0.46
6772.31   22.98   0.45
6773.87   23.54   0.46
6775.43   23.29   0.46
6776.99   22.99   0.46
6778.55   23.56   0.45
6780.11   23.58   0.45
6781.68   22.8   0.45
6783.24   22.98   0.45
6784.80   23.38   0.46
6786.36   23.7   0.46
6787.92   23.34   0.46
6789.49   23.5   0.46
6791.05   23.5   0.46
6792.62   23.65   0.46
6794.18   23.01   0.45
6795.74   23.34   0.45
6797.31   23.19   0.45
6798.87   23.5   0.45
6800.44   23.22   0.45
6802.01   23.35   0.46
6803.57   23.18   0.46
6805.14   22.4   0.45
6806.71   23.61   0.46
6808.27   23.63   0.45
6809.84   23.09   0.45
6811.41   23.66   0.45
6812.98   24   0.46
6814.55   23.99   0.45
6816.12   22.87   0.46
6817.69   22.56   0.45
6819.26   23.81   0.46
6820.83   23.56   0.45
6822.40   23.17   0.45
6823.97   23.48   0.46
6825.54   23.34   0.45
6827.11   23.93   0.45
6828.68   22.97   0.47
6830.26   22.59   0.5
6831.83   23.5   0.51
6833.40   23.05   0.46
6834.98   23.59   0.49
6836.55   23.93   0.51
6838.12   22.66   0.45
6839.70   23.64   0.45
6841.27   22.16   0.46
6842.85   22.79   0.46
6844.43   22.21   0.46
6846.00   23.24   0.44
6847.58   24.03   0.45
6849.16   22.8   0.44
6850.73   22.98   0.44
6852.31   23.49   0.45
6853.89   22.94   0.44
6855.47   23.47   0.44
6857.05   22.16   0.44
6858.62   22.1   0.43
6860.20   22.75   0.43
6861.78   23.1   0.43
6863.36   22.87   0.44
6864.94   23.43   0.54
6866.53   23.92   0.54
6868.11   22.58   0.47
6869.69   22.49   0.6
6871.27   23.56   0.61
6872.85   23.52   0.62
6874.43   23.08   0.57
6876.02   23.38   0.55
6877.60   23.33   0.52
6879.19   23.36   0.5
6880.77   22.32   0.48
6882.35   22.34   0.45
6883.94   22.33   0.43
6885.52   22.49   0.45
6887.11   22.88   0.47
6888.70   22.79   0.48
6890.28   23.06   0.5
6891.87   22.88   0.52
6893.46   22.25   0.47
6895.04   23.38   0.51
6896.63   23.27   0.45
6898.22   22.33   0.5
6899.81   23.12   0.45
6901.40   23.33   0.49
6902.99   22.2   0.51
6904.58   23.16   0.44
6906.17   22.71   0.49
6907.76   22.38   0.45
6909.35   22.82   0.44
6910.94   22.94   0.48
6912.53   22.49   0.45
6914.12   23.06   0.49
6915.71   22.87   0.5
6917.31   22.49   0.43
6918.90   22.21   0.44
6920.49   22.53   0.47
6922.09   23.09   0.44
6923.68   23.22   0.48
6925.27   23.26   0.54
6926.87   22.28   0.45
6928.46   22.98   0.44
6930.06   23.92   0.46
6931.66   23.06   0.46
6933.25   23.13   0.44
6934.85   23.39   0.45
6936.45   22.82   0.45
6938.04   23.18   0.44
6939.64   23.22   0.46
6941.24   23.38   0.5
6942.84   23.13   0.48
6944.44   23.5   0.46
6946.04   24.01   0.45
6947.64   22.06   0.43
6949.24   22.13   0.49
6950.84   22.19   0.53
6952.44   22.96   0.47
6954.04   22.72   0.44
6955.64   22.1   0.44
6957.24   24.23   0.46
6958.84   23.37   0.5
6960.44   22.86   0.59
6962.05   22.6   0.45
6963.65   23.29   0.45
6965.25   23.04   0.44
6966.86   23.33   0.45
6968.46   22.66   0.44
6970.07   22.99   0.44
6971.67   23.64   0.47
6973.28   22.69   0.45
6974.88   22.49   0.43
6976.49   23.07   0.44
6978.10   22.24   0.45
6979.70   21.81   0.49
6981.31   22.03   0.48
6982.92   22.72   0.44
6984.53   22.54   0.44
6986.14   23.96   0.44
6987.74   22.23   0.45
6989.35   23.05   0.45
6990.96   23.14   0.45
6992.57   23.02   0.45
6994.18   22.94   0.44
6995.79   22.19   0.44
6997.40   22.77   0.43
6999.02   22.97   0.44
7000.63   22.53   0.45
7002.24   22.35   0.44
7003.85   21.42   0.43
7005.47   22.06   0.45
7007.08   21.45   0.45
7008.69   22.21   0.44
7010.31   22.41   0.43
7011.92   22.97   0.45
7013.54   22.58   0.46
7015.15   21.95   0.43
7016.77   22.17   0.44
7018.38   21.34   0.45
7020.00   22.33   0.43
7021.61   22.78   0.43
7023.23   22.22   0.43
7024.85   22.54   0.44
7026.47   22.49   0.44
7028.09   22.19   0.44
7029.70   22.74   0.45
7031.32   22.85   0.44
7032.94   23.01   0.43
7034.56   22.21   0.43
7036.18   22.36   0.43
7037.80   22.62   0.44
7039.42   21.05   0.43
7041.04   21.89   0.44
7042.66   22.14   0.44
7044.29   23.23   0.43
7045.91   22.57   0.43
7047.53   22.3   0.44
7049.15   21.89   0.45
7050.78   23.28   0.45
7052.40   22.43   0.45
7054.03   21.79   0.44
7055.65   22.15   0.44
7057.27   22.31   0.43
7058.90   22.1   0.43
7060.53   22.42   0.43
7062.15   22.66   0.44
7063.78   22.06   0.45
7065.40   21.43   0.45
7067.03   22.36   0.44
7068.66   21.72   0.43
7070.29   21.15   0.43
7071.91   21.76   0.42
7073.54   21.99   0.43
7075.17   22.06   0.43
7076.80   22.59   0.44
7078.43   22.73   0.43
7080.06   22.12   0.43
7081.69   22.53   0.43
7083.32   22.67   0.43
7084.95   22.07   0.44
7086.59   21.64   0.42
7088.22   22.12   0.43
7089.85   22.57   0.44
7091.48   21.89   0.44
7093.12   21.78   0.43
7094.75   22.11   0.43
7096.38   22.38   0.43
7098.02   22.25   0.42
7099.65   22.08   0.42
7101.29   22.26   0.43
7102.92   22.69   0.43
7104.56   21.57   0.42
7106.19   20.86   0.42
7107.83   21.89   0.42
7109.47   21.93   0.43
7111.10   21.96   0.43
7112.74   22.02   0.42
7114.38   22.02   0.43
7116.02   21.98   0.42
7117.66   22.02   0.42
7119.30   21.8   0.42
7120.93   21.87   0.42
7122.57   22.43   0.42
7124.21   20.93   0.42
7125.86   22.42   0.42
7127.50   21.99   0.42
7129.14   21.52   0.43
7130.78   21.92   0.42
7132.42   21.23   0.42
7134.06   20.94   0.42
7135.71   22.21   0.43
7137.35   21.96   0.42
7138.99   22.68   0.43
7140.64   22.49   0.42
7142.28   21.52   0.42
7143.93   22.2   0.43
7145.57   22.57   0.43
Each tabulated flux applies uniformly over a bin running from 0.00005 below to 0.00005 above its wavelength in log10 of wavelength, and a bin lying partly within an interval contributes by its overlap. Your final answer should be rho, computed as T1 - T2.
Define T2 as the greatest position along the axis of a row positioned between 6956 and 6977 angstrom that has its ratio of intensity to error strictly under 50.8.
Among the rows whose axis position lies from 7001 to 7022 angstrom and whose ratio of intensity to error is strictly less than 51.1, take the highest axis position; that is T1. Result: 45.1 angstrom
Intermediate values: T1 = 7018.38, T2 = 6973.28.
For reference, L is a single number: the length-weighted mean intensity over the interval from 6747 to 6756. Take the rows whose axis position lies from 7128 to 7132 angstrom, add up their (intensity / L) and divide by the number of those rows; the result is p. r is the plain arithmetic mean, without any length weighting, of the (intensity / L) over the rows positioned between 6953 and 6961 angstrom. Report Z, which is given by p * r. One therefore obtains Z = 0.89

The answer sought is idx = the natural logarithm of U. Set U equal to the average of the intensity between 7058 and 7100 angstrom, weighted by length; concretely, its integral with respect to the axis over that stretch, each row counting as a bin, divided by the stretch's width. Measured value 3.10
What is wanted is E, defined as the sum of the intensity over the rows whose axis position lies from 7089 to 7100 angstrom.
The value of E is 155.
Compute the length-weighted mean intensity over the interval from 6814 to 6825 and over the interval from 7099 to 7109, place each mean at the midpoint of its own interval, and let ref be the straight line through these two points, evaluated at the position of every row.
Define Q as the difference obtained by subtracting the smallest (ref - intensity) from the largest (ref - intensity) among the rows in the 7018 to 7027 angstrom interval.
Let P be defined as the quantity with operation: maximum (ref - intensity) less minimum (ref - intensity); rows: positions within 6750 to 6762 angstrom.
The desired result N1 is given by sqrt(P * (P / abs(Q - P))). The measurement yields 1.8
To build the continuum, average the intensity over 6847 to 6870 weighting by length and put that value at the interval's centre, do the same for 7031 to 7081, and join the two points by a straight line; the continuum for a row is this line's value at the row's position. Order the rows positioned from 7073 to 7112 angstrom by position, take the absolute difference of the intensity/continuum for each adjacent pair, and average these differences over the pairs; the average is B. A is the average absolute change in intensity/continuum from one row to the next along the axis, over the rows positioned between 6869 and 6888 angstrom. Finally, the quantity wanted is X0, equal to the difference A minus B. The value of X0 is -0.0039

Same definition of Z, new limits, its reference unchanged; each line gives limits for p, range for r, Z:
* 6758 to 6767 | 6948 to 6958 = 0.96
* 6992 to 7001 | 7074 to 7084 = 0.91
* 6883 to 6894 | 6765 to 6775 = 0.94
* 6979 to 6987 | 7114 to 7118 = 0.88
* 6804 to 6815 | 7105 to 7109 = 0.89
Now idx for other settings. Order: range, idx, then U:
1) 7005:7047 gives 3.11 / 22.3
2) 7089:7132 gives 3.09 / 22.0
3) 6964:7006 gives 3.12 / 22.7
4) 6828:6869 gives 3.14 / 23.0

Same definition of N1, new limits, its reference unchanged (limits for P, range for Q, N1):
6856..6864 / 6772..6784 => 2.1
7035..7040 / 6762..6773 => 3.0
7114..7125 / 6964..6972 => 2.1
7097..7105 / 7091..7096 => 1.3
